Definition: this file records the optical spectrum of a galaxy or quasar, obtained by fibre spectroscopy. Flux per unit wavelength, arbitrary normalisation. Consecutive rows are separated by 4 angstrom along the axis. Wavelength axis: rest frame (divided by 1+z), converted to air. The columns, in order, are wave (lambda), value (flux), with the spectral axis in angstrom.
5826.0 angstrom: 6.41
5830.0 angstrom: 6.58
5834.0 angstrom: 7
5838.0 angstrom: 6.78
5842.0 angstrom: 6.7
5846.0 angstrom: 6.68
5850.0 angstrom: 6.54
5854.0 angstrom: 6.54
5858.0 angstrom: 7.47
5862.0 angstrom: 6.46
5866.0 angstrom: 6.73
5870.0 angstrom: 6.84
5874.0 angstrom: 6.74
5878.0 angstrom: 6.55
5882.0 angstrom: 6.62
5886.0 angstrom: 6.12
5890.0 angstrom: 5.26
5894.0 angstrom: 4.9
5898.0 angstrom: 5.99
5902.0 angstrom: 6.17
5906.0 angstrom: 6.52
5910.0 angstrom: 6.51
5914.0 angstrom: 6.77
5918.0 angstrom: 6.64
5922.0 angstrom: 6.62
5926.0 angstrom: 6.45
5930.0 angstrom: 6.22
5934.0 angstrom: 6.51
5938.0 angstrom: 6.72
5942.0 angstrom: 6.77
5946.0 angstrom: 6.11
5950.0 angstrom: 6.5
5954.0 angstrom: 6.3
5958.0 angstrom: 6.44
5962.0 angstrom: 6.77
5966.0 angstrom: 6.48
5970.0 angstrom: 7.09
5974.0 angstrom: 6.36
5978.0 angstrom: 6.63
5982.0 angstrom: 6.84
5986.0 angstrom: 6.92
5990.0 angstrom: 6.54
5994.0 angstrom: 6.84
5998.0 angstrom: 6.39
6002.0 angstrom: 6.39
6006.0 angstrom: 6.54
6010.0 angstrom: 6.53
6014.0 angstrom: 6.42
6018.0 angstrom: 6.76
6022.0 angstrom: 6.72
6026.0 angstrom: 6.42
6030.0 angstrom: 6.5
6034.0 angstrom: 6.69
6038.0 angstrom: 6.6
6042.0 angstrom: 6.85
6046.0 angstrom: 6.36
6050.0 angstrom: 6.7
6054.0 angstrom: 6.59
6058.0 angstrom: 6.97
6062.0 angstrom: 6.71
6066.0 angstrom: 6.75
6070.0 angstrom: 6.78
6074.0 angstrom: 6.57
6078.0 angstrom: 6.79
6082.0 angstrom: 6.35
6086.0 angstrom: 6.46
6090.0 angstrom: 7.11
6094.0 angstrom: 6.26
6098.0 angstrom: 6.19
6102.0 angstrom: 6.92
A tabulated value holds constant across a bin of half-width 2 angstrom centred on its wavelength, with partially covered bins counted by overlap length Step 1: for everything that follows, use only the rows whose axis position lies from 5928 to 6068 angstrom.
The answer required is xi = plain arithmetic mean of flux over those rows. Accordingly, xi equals 6.60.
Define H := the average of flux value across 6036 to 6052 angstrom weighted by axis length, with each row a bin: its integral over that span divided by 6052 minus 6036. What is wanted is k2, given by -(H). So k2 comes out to -6.63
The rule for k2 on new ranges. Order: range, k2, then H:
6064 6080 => -6.72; 6.72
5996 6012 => -6.46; 6.46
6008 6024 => -6.61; 6.61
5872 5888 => -6.51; 6.51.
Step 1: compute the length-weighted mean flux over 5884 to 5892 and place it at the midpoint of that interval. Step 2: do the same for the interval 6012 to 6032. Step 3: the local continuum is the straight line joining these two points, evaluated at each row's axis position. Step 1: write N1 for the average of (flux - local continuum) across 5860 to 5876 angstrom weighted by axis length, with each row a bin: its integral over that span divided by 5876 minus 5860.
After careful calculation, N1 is 1.1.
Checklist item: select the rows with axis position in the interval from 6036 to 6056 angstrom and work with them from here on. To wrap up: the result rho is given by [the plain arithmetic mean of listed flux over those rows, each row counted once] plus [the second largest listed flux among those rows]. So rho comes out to 13.32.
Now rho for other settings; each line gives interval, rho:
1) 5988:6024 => 13.33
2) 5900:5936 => 13.13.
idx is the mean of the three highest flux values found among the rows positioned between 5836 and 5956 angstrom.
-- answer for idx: 7.03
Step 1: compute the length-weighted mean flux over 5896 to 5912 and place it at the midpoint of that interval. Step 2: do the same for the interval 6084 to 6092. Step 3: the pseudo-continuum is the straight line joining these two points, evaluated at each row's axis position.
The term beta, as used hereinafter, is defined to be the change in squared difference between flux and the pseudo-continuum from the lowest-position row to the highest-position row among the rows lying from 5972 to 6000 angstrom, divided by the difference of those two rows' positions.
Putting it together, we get 0.000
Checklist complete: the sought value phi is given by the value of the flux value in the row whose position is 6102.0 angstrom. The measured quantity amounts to 6.92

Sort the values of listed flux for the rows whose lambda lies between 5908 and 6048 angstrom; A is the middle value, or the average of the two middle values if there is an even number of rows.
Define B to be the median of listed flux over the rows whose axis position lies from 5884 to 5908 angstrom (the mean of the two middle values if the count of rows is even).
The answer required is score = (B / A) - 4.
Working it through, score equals -3.07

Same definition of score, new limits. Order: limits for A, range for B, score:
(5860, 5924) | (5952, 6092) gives -2.99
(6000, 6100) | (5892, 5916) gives -3.04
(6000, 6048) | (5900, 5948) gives -3.00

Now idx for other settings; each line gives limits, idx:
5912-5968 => 6.77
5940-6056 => 6.95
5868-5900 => 6.73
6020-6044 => 6.75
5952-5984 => 6.90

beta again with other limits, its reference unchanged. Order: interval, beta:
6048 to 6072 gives 0.000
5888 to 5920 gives -0.032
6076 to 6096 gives 0.018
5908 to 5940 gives 0.003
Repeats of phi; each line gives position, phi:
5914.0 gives 6.77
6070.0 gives 6.78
